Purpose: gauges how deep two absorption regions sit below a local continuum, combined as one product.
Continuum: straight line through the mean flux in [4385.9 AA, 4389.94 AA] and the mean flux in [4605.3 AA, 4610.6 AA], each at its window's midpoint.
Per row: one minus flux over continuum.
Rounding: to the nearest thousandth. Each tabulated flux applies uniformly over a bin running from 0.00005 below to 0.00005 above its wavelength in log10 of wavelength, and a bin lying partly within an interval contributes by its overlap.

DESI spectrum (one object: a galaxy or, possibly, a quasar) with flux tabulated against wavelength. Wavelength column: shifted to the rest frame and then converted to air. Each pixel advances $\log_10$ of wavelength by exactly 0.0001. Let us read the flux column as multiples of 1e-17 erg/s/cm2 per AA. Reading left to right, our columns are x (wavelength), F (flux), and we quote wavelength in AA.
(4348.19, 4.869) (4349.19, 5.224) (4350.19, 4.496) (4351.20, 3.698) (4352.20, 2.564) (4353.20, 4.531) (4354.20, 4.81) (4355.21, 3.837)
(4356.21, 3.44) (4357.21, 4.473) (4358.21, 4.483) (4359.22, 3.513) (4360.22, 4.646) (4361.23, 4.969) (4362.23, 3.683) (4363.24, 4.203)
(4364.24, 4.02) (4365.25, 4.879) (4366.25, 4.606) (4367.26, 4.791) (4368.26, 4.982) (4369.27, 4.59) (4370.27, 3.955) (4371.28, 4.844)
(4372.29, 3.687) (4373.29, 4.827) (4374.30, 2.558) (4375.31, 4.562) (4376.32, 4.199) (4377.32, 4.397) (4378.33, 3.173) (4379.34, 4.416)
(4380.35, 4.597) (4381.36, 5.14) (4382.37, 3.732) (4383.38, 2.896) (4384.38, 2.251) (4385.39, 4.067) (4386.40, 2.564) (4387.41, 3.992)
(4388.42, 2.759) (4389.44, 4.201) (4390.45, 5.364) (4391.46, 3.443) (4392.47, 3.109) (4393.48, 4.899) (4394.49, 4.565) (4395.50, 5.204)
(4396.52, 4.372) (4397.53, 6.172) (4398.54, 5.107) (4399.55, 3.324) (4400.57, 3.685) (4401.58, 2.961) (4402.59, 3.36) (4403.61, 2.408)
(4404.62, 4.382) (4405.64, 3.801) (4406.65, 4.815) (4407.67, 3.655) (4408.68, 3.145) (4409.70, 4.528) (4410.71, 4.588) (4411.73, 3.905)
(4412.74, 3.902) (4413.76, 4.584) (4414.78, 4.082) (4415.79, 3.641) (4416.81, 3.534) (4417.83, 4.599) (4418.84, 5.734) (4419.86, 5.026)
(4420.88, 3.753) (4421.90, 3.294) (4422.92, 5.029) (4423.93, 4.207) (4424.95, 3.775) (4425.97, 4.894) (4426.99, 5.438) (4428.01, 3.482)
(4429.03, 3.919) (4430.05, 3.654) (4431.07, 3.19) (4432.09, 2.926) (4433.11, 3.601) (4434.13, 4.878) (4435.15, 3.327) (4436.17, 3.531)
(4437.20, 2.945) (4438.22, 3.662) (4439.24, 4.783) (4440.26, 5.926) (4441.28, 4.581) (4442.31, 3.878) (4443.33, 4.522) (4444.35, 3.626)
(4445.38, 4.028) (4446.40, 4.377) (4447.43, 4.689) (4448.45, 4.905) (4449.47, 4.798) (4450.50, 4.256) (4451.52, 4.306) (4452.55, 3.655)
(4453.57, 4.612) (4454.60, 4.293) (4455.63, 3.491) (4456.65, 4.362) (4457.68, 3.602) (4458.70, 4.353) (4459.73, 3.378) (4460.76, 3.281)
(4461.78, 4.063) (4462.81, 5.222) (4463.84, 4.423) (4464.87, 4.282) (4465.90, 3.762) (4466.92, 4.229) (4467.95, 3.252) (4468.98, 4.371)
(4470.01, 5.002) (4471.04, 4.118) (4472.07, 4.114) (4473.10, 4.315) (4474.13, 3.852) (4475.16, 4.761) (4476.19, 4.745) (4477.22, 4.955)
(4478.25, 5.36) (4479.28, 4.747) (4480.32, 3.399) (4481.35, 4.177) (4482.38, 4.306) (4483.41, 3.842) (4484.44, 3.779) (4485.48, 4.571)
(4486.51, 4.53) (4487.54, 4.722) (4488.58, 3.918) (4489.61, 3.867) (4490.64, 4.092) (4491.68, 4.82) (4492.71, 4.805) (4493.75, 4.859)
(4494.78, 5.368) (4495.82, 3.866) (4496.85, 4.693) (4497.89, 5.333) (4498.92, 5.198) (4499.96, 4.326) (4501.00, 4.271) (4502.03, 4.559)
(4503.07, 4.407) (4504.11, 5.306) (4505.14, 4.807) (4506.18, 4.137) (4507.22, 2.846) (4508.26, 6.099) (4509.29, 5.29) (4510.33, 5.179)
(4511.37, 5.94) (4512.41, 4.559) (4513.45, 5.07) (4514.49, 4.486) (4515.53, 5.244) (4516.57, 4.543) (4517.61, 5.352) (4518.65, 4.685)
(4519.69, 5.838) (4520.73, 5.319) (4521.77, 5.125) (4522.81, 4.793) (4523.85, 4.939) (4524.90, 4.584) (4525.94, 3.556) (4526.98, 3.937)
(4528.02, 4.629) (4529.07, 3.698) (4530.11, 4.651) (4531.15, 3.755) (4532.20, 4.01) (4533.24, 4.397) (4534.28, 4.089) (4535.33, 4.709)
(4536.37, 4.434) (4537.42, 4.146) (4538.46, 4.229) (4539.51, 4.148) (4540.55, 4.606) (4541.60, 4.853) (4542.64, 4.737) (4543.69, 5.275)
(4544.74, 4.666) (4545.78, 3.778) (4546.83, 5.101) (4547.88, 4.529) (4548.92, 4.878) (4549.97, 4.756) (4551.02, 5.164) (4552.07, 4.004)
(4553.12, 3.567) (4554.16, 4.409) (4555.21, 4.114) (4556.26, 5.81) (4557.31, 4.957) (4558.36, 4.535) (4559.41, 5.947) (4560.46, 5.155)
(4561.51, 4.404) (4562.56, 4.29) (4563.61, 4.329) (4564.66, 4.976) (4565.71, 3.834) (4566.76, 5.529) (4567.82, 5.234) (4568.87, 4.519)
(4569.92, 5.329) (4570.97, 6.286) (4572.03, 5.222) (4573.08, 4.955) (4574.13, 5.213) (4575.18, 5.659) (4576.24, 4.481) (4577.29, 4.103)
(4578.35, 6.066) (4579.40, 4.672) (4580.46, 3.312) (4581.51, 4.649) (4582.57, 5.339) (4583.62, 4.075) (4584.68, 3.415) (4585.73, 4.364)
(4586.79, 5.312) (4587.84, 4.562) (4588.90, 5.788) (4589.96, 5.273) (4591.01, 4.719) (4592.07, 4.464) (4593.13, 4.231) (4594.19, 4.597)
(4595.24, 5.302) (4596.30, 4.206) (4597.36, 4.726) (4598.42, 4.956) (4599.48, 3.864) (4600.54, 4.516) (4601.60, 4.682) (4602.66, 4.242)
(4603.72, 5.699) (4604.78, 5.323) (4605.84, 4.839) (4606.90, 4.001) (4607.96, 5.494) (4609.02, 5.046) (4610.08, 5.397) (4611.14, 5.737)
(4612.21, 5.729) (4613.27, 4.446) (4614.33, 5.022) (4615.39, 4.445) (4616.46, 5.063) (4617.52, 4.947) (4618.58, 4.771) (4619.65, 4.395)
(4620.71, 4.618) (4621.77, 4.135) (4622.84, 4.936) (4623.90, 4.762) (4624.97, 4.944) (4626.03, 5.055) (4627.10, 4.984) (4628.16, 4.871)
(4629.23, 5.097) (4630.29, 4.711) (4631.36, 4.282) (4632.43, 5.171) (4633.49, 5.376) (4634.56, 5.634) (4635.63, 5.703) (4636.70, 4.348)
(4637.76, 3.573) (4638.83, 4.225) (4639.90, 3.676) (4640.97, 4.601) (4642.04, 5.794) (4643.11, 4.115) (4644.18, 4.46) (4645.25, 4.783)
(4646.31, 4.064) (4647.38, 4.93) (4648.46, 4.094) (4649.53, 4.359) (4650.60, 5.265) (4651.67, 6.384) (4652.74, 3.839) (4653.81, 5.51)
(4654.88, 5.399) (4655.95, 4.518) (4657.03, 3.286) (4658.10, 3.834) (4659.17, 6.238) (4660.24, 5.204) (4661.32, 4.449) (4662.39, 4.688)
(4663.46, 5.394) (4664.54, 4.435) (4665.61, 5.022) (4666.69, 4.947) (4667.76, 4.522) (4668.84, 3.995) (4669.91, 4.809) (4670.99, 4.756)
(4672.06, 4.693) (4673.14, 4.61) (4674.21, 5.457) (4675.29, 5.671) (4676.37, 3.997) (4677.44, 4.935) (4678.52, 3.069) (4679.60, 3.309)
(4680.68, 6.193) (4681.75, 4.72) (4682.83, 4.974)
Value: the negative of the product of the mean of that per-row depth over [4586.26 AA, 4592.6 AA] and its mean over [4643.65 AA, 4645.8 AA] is 0.005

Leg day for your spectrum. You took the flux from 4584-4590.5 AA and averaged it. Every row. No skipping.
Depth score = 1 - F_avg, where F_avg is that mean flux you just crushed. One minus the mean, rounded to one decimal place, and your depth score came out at -3.8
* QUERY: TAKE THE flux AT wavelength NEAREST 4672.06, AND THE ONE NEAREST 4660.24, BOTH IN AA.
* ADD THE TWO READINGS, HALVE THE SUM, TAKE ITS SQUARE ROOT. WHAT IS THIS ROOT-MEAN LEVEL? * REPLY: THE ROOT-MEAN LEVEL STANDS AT 2.22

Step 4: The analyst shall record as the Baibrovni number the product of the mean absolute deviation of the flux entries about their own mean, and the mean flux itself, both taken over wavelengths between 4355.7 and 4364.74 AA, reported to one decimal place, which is 1.8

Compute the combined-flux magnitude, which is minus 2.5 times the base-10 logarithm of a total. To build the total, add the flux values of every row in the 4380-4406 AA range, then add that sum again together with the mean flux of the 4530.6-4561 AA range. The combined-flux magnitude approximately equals -5.80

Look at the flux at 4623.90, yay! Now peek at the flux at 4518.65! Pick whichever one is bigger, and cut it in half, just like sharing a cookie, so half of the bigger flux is 2.38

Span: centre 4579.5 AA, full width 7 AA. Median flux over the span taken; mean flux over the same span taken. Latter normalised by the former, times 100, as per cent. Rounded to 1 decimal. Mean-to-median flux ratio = 100.2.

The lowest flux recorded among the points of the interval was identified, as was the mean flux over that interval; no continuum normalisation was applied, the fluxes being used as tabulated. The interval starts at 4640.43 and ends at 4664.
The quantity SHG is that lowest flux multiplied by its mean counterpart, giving 15.7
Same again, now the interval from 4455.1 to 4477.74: 13.6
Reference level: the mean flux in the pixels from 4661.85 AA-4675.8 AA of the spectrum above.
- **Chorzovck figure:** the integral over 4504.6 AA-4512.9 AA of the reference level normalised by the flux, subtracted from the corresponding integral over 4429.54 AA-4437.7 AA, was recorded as 2.8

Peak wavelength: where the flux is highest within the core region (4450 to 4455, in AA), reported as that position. 4453.57 AA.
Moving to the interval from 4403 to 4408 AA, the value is 4406.65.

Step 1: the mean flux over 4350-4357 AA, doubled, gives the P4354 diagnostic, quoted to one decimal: 7.8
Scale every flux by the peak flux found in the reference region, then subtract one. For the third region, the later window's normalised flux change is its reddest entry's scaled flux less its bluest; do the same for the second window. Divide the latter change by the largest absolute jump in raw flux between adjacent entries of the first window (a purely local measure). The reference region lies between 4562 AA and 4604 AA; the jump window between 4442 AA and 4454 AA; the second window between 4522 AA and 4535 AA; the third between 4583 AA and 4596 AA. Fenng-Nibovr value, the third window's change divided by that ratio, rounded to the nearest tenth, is -1.7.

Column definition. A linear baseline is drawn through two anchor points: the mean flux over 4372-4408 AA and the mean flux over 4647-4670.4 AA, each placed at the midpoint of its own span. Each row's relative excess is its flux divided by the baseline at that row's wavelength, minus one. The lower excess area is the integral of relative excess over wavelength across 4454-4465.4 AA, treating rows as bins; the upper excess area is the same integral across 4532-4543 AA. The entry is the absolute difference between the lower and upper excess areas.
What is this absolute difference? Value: 0.3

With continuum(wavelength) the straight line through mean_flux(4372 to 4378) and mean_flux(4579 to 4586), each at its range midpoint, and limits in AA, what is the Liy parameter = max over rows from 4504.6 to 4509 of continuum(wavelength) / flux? 1.47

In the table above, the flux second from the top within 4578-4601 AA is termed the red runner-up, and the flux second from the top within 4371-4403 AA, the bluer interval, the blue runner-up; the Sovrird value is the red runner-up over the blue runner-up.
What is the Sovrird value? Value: 1.08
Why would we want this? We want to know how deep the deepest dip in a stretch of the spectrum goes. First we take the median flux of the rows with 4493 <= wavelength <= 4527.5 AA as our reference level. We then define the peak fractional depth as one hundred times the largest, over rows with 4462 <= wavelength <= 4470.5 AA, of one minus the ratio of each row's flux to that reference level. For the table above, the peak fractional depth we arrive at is 32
